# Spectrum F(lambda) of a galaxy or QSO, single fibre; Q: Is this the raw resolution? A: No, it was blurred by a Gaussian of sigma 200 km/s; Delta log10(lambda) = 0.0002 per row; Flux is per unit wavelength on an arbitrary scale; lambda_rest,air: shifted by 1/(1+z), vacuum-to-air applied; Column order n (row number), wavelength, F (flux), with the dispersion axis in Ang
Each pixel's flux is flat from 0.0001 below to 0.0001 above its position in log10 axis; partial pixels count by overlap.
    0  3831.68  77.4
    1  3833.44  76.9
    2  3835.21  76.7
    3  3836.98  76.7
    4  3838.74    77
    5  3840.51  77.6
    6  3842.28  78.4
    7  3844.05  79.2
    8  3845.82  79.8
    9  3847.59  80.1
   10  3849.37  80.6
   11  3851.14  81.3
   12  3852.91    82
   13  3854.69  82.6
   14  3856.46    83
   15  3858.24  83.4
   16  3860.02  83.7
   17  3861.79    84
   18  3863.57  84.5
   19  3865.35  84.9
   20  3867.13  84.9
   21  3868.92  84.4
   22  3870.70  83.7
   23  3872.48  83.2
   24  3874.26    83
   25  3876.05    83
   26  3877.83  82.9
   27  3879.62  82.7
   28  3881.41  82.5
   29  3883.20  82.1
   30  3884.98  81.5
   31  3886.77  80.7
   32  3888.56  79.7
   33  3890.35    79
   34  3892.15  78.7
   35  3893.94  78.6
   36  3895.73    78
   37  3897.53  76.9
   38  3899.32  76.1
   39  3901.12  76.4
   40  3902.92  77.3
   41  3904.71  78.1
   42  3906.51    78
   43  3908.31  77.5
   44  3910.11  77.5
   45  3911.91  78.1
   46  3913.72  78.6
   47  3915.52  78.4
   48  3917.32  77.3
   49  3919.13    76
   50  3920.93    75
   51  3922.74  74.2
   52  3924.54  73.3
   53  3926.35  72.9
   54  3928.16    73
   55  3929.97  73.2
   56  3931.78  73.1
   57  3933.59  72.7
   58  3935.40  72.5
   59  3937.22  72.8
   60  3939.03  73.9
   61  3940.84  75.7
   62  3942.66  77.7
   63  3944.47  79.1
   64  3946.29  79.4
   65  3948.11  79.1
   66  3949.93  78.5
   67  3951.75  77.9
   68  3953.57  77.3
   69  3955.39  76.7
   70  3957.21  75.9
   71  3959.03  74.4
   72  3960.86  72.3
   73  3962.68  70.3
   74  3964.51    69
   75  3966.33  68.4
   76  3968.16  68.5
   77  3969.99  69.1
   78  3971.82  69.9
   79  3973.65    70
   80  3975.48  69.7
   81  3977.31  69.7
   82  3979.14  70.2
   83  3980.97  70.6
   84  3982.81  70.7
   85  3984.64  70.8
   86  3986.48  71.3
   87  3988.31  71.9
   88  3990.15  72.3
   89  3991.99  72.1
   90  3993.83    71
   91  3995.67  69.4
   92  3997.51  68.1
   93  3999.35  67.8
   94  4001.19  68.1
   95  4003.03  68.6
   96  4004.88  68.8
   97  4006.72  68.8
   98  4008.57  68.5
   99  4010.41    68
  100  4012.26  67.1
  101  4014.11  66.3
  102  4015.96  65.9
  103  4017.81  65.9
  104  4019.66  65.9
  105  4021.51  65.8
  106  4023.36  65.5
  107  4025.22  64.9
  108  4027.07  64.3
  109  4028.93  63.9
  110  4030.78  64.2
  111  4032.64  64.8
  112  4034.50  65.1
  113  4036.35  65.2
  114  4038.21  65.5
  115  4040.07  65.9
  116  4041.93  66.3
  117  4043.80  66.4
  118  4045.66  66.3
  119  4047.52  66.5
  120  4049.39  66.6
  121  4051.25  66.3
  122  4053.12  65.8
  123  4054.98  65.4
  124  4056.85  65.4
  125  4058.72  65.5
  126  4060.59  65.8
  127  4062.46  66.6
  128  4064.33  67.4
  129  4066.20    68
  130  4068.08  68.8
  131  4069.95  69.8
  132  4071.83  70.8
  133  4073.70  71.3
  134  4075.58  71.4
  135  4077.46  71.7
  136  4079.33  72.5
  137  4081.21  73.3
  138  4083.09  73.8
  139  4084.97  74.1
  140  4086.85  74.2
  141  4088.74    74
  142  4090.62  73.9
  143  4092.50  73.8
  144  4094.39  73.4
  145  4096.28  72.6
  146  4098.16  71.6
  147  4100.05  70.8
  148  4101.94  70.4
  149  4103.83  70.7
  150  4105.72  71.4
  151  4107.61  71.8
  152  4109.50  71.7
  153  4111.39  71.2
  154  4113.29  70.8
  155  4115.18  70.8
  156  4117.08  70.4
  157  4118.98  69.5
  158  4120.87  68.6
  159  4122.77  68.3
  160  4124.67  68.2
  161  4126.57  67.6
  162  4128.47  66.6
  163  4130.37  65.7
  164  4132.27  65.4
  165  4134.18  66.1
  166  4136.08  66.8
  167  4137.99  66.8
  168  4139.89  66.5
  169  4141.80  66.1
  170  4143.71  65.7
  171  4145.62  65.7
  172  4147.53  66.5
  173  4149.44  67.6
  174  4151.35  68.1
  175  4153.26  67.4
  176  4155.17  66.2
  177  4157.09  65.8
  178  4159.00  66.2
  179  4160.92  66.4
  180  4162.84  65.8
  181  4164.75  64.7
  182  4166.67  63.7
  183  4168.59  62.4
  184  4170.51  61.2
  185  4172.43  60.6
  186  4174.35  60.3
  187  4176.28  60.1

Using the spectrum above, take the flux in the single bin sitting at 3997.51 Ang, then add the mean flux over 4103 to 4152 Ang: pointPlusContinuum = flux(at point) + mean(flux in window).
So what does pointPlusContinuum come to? 136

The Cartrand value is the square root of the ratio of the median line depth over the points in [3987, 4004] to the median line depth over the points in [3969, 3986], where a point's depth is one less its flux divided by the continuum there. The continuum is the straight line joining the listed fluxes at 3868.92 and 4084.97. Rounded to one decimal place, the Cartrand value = 1.0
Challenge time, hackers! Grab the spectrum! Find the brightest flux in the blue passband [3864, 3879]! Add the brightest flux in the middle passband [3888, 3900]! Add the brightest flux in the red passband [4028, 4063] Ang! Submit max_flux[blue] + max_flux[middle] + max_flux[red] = 231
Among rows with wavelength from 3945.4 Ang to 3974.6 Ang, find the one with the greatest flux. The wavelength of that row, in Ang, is 3946.29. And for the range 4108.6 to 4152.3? 4109.50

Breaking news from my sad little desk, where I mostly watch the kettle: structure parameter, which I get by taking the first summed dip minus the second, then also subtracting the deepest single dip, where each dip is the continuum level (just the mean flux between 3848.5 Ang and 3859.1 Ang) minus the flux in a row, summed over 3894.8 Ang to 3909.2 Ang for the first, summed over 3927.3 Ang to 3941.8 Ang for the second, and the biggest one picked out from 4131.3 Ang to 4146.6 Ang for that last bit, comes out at -48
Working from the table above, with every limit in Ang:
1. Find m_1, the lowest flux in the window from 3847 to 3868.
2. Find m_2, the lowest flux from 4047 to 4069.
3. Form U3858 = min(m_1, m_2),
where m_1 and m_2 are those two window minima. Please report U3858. 65.4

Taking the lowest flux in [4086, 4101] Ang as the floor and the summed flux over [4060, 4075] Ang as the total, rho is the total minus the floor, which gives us 478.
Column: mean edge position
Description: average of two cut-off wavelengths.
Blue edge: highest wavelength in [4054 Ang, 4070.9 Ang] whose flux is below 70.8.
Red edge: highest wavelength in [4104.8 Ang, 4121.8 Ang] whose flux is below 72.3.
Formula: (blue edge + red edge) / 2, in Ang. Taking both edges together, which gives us 4095.4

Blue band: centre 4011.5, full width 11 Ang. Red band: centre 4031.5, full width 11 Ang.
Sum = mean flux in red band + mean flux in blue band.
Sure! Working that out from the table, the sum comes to 132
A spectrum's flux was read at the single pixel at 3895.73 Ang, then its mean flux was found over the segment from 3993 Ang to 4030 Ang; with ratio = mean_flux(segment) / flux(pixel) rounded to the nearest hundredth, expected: 0.86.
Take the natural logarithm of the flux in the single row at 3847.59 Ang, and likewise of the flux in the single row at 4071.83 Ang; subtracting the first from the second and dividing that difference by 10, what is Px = -0.012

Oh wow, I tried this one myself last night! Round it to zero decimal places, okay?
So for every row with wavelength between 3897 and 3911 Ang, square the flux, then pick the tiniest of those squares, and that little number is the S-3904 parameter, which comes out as 5791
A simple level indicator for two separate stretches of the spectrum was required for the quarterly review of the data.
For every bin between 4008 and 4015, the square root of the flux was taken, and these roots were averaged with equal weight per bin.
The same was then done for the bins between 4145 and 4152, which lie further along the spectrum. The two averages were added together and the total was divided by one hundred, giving 0.164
